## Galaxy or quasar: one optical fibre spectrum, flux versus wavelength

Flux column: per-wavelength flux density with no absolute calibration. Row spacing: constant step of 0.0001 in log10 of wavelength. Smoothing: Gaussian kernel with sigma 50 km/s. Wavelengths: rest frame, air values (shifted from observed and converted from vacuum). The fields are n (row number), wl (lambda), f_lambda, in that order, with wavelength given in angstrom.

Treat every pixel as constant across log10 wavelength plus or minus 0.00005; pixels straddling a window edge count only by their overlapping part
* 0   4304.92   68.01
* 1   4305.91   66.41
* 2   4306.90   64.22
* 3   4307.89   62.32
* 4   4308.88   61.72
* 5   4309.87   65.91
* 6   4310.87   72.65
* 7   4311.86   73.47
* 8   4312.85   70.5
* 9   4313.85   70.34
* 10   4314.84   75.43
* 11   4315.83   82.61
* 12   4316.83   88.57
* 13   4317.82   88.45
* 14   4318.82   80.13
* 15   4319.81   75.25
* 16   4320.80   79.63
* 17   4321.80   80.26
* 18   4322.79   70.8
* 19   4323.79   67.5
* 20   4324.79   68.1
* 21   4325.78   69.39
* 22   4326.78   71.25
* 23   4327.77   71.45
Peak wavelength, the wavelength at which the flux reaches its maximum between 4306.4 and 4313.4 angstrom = 4311.86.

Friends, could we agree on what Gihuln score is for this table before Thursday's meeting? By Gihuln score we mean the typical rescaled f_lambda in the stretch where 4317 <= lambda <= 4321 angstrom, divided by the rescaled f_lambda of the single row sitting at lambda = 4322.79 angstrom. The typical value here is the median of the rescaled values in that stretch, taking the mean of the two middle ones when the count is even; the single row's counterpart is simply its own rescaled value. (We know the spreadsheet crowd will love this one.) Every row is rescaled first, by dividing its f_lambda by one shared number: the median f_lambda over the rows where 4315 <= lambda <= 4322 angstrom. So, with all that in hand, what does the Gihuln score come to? 1.13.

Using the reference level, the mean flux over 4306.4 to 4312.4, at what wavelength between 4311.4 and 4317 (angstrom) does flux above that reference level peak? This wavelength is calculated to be 4316.83 angstrom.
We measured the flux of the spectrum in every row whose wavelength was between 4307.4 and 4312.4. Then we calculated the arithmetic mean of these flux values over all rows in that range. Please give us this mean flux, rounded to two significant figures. 67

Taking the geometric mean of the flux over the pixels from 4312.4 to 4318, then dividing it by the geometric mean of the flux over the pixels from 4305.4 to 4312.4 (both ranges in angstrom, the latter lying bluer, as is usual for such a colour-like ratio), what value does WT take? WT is 1.19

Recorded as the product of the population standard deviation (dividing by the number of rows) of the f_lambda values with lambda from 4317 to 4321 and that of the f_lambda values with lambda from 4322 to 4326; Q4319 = 6.1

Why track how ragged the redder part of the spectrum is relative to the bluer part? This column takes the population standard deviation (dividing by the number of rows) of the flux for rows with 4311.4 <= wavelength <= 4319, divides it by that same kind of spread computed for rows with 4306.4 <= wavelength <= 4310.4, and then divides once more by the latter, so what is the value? 2.55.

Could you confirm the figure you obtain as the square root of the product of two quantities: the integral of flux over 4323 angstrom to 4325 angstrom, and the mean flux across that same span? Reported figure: 96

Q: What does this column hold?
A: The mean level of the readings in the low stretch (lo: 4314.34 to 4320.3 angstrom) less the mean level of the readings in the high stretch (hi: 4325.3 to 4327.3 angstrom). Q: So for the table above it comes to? 11.4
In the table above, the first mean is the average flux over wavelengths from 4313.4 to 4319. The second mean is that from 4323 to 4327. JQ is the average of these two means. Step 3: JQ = 75.0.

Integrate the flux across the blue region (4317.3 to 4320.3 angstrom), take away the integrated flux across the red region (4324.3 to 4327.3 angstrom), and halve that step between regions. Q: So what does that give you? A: 17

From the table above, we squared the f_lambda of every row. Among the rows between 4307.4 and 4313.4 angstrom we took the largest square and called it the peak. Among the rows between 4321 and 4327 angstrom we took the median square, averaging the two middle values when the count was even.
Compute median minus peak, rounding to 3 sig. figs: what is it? -484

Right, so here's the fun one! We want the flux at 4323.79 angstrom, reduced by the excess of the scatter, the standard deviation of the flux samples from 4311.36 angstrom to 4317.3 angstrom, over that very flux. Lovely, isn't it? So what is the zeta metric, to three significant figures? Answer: 128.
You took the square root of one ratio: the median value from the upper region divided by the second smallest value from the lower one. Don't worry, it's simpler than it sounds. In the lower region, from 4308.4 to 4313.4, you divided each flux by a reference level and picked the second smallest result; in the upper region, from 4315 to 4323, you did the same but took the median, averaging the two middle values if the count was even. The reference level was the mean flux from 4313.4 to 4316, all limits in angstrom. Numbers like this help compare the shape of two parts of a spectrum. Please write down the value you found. 1.10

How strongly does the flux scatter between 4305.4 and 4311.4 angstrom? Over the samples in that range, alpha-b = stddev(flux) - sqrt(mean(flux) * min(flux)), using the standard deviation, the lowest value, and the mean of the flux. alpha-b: -60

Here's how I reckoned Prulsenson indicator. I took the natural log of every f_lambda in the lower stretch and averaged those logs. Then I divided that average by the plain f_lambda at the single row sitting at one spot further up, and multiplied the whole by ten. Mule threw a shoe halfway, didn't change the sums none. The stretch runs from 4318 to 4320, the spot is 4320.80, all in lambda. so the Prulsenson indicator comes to 0.55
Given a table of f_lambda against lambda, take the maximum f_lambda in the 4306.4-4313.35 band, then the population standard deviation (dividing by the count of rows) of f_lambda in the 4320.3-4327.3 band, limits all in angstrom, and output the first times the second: 362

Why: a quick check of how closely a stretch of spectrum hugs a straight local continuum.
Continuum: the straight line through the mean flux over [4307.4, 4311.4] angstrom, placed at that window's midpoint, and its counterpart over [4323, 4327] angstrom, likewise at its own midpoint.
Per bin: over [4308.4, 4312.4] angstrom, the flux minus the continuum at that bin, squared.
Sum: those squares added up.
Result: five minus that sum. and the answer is -107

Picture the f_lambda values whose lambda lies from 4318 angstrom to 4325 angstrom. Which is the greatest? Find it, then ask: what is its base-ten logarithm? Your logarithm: 1.90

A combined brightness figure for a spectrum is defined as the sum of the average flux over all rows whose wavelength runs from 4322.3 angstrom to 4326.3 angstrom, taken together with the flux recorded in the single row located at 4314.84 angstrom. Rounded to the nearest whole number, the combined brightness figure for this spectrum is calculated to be 144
